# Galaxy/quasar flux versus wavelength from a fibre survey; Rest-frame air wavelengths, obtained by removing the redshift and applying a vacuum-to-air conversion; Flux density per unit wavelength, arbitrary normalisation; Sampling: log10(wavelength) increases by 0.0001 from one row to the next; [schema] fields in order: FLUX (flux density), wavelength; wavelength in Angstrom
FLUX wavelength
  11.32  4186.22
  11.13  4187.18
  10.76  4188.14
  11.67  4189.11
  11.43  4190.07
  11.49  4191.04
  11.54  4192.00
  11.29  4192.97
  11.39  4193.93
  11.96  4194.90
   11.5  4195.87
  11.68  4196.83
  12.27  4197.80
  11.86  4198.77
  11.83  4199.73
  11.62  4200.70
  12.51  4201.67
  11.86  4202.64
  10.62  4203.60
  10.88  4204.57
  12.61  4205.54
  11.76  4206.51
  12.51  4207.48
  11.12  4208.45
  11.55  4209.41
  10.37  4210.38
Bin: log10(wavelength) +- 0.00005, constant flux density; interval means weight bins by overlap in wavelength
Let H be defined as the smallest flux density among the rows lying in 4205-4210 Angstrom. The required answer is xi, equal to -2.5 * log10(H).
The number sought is -2.615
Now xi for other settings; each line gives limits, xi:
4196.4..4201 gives -2.663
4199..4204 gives -2.565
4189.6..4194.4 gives -2.632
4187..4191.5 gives -2.580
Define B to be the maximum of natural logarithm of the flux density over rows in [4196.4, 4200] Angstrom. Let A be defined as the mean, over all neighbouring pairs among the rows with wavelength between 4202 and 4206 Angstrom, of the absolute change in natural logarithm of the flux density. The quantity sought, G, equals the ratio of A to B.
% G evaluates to 0.0375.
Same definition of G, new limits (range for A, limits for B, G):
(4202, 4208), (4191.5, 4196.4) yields 0.0333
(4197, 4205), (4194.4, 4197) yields 0.0182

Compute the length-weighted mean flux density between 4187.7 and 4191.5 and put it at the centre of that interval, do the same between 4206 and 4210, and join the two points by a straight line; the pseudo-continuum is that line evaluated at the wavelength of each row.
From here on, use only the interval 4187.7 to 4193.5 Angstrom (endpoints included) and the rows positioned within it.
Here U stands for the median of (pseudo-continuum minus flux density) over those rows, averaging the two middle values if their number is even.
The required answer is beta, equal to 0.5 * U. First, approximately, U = -0.114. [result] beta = -0.057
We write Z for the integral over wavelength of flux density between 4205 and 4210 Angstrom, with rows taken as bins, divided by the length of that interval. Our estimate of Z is 11.9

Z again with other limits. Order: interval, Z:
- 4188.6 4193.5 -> 11.5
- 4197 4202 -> 12.0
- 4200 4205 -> 11.5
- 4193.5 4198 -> 11.7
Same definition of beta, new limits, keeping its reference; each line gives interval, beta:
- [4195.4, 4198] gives -0.100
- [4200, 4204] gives -0.079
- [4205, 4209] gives -0.219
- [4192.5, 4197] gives -0.020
